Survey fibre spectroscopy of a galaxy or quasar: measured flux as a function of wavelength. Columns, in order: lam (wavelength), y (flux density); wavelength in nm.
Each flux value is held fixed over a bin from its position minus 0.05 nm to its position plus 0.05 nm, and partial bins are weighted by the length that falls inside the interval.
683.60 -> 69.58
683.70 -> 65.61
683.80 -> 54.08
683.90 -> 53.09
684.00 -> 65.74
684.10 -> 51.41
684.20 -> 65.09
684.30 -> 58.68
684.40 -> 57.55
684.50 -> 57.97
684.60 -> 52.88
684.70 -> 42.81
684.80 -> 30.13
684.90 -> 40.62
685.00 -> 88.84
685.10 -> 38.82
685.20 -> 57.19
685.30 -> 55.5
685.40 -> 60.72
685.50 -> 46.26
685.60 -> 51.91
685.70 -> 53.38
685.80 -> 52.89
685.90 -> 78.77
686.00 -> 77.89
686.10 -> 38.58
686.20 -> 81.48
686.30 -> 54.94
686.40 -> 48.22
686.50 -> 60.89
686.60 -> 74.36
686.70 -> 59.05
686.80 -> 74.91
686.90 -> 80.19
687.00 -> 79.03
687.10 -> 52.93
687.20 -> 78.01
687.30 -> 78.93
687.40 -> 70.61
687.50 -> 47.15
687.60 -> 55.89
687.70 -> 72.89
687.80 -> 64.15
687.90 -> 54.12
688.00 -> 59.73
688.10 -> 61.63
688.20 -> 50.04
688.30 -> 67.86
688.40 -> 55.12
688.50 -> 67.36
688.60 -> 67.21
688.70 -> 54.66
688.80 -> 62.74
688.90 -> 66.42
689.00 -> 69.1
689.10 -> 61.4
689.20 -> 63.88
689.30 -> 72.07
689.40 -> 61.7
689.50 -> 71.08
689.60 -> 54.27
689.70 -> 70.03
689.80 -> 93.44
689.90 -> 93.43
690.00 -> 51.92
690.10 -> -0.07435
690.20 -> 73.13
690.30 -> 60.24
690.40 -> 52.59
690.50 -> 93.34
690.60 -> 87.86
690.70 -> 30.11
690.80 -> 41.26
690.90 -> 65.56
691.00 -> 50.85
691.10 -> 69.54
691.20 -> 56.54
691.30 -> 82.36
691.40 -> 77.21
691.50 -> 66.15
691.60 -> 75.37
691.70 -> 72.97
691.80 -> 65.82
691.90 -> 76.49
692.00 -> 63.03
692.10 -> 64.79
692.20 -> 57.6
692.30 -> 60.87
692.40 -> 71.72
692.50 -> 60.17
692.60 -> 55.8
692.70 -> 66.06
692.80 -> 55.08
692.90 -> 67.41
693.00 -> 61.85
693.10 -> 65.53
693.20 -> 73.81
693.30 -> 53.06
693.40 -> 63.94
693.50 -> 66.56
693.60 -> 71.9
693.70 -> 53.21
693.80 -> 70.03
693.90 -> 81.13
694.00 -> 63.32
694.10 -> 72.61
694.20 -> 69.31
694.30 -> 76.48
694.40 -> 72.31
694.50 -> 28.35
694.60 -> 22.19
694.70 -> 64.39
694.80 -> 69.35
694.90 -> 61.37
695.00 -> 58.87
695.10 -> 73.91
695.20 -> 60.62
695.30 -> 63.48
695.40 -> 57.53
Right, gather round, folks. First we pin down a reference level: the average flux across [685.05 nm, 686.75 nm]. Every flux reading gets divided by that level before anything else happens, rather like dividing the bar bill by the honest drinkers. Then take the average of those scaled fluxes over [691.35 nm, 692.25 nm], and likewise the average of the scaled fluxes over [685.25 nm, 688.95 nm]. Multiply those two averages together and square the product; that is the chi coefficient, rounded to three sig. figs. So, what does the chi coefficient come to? 1.61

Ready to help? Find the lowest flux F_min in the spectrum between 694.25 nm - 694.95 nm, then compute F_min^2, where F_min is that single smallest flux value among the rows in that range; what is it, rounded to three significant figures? 492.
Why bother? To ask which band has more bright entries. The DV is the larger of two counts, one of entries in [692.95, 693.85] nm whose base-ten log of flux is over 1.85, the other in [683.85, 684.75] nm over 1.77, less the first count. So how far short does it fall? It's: 0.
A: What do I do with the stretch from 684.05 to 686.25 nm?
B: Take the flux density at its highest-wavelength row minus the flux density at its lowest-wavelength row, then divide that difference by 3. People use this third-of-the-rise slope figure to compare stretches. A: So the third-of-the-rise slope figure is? 10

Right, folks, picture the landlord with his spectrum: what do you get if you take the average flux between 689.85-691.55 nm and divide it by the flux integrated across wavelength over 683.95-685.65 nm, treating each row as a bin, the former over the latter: 0.671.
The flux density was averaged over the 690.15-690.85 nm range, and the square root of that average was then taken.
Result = 7.91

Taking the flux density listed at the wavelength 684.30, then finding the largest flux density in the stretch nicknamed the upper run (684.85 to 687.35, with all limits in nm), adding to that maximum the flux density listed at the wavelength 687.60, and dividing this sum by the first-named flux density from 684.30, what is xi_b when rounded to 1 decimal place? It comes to 2.5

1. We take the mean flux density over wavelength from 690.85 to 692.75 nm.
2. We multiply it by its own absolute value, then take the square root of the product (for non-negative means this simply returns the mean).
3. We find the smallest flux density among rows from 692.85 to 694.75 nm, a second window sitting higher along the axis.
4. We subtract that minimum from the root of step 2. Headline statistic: 44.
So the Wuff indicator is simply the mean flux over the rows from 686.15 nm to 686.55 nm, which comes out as 61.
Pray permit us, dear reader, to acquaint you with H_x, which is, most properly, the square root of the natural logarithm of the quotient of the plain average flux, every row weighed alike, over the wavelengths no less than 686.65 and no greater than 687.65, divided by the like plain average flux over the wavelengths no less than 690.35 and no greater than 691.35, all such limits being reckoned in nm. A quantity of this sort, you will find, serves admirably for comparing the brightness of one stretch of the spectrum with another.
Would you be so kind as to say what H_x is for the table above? 0.27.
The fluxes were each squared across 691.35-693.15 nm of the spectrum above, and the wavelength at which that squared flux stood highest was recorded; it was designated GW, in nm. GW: 691.40 nm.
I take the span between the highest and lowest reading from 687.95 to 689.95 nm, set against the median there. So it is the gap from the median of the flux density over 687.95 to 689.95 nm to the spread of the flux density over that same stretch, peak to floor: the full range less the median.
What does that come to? -22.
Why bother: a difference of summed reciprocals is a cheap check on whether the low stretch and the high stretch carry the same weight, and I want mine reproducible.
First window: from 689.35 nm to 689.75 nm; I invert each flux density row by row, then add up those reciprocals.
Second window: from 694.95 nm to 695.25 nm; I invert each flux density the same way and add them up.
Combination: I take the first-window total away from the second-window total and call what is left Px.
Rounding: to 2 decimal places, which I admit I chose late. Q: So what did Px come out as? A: -0.02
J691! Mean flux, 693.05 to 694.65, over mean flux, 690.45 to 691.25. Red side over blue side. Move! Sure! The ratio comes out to 1.01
